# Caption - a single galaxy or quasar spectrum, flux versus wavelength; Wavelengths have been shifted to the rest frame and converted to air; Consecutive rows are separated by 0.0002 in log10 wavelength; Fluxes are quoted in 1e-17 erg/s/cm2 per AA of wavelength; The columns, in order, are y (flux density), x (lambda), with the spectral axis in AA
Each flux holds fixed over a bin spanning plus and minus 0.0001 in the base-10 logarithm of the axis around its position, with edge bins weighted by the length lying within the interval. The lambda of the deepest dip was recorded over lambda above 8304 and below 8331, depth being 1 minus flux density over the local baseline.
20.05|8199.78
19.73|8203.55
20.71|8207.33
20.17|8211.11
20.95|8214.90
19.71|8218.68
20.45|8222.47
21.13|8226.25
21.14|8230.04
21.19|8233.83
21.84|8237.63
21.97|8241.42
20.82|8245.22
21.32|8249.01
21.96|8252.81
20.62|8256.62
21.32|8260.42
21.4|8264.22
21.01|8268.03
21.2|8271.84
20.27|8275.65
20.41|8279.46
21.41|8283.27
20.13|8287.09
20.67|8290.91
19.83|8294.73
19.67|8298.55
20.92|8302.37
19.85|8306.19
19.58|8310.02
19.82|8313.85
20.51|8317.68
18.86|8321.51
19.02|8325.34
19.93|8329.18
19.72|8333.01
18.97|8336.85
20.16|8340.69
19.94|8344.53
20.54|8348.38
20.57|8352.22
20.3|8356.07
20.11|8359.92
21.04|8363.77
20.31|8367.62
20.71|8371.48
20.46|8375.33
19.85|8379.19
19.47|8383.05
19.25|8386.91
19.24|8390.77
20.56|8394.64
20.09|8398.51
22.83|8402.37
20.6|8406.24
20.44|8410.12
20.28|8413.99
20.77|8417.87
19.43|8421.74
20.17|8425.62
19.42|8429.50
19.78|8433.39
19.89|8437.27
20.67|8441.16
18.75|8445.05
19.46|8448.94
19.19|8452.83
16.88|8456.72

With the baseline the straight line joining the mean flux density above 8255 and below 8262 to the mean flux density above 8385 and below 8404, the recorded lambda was 8321.51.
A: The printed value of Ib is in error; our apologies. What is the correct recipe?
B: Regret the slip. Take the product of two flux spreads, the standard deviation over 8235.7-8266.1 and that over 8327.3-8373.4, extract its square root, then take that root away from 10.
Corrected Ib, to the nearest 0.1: 9.5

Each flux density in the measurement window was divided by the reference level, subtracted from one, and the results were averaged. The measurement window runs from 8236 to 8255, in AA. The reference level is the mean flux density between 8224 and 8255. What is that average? -0.008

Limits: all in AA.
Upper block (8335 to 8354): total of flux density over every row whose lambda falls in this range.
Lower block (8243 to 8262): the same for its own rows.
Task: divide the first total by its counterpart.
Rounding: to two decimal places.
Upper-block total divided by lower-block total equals 0.94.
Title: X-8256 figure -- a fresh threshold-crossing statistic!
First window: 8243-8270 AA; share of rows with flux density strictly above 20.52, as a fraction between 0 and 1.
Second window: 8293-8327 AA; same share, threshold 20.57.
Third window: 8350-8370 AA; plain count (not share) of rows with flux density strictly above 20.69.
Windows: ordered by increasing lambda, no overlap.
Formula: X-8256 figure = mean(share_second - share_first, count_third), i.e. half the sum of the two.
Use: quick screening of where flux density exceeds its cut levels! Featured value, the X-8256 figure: 0.1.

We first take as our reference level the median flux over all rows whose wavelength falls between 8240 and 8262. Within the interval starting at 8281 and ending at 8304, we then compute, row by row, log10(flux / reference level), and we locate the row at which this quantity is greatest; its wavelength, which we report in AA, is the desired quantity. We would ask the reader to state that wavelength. 8283.27 AA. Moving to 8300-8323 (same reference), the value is 8302.37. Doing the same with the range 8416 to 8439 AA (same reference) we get 8417.87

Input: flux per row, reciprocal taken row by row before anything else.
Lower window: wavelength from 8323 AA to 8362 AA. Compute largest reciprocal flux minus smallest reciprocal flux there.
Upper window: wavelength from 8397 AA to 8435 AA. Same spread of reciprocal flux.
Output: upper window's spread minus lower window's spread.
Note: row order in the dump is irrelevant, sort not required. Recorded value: 0.0036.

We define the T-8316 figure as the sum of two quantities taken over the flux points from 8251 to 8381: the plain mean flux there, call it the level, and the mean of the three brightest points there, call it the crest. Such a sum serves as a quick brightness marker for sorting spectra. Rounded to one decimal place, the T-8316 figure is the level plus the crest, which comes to 41.9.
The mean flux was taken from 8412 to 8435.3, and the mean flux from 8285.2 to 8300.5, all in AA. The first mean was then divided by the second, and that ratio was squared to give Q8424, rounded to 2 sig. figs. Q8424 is 0.99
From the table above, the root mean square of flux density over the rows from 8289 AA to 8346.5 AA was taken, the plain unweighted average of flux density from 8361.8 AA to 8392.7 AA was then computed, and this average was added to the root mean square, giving 39.88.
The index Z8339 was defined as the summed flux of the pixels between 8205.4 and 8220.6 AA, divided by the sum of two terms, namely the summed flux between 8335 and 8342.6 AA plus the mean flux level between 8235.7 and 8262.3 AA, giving 1.3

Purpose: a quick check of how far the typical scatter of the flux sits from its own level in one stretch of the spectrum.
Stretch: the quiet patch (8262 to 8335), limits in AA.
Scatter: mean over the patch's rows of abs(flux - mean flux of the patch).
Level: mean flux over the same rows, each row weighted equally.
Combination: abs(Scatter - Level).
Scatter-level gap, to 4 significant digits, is 19.61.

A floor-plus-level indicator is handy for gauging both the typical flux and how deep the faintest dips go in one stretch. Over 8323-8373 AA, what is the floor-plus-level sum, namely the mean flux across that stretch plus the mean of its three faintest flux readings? 39.3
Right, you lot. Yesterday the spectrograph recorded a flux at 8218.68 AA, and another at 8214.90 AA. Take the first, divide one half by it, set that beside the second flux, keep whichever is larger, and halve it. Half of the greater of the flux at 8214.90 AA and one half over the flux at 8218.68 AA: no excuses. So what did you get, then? 10.5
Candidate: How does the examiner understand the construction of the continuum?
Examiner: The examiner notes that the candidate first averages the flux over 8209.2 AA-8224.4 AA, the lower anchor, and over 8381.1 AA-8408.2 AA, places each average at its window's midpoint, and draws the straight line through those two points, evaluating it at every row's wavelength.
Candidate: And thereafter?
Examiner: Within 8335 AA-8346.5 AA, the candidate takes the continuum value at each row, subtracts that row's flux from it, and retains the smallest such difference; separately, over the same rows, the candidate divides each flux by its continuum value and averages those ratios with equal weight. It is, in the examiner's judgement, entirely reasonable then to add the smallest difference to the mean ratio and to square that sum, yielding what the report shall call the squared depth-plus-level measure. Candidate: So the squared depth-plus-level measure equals 1.2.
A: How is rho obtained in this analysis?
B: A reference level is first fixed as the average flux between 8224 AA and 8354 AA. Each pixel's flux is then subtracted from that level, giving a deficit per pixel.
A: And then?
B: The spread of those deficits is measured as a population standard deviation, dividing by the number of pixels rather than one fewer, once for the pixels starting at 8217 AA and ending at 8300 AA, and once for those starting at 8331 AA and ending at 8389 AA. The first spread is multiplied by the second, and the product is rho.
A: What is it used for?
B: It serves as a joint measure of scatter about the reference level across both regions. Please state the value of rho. 0.369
